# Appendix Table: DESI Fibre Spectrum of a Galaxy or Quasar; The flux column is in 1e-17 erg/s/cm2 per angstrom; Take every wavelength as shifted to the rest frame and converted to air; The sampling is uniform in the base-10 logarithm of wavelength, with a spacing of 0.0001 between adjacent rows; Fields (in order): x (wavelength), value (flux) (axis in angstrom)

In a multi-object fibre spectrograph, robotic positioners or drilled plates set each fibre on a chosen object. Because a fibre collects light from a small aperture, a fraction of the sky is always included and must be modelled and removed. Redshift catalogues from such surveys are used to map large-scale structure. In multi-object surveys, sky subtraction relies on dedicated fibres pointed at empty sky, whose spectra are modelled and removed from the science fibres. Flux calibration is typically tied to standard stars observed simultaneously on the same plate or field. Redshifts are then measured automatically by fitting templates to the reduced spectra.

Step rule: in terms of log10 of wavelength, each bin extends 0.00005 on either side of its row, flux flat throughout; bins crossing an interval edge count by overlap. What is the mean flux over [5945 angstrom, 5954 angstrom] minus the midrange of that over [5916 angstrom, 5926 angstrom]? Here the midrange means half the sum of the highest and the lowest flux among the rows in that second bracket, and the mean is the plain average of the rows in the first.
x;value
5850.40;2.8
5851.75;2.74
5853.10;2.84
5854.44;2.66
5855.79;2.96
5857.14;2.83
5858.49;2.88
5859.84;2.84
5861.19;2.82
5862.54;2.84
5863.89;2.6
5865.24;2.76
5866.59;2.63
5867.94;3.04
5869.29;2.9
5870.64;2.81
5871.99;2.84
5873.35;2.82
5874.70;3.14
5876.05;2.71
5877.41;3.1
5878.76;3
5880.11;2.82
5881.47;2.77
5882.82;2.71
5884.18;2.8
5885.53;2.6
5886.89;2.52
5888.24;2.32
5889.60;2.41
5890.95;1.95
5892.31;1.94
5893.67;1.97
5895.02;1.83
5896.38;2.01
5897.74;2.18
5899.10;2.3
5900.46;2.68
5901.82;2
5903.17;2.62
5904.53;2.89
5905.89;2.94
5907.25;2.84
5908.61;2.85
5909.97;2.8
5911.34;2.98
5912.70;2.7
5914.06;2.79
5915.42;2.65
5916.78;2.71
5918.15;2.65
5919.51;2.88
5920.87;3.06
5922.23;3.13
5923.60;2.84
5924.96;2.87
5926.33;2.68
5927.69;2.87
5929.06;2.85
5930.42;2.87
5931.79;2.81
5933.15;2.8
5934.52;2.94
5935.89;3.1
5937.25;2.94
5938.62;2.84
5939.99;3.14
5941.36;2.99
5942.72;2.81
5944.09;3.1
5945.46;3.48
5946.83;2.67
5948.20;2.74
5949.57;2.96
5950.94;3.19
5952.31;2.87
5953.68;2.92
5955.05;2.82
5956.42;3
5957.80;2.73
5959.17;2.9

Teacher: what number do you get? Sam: 0.1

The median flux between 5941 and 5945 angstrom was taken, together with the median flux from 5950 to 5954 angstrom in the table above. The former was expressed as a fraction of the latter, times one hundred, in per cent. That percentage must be 102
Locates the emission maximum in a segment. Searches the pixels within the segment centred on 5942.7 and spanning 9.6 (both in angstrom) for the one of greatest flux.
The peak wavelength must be 5945.46 angstrom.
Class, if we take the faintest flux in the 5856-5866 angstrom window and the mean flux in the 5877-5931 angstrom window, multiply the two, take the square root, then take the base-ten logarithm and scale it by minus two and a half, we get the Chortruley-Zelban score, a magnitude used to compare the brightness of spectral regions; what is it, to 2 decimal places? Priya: -1.04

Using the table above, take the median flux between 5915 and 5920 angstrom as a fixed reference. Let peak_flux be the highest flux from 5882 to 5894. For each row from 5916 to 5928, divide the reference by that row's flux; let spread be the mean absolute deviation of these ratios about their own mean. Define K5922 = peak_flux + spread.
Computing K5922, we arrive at 2.84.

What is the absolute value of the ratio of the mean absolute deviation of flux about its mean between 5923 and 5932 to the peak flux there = 0.02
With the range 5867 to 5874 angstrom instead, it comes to 0.02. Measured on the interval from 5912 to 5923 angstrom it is 0.05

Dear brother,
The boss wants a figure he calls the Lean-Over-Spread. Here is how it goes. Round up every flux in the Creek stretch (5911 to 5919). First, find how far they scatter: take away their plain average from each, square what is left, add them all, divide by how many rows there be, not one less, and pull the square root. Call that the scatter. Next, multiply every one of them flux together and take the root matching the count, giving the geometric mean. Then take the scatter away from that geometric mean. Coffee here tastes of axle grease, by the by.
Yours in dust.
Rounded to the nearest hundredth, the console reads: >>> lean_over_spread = 2.63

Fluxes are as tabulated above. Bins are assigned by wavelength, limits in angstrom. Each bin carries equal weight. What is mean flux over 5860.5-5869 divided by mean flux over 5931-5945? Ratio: 0.94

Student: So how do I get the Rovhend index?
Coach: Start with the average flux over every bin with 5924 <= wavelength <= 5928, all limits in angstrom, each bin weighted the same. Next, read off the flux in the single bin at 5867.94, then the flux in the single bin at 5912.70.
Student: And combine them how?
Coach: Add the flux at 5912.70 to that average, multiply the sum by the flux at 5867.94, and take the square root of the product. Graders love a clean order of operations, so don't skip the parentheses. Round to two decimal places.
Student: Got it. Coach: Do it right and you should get 4.09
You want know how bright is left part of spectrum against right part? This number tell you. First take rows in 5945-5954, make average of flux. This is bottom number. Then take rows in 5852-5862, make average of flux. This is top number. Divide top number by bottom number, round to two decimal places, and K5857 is 0.95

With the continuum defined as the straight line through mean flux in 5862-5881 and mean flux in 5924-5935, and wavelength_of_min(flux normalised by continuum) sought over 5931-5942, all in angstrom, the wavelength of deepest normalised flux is 5933.15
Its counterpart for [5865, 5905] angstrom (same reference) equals 5895.02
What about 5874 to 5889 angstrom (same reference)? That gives 5888.24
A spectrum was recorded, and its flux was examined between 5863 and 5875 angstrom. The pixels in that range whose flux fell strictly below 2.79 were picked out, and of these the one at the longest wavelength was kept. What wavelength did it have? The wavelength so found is 5866.59 angstrom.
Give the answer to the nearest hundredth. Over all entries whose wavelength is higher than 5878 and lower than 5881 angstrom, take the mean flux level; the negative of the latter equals -2.91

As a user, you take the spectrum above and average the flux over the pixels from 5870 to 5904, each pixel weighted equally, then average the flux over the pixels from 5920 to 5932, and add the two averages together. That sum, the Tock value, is 5.40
